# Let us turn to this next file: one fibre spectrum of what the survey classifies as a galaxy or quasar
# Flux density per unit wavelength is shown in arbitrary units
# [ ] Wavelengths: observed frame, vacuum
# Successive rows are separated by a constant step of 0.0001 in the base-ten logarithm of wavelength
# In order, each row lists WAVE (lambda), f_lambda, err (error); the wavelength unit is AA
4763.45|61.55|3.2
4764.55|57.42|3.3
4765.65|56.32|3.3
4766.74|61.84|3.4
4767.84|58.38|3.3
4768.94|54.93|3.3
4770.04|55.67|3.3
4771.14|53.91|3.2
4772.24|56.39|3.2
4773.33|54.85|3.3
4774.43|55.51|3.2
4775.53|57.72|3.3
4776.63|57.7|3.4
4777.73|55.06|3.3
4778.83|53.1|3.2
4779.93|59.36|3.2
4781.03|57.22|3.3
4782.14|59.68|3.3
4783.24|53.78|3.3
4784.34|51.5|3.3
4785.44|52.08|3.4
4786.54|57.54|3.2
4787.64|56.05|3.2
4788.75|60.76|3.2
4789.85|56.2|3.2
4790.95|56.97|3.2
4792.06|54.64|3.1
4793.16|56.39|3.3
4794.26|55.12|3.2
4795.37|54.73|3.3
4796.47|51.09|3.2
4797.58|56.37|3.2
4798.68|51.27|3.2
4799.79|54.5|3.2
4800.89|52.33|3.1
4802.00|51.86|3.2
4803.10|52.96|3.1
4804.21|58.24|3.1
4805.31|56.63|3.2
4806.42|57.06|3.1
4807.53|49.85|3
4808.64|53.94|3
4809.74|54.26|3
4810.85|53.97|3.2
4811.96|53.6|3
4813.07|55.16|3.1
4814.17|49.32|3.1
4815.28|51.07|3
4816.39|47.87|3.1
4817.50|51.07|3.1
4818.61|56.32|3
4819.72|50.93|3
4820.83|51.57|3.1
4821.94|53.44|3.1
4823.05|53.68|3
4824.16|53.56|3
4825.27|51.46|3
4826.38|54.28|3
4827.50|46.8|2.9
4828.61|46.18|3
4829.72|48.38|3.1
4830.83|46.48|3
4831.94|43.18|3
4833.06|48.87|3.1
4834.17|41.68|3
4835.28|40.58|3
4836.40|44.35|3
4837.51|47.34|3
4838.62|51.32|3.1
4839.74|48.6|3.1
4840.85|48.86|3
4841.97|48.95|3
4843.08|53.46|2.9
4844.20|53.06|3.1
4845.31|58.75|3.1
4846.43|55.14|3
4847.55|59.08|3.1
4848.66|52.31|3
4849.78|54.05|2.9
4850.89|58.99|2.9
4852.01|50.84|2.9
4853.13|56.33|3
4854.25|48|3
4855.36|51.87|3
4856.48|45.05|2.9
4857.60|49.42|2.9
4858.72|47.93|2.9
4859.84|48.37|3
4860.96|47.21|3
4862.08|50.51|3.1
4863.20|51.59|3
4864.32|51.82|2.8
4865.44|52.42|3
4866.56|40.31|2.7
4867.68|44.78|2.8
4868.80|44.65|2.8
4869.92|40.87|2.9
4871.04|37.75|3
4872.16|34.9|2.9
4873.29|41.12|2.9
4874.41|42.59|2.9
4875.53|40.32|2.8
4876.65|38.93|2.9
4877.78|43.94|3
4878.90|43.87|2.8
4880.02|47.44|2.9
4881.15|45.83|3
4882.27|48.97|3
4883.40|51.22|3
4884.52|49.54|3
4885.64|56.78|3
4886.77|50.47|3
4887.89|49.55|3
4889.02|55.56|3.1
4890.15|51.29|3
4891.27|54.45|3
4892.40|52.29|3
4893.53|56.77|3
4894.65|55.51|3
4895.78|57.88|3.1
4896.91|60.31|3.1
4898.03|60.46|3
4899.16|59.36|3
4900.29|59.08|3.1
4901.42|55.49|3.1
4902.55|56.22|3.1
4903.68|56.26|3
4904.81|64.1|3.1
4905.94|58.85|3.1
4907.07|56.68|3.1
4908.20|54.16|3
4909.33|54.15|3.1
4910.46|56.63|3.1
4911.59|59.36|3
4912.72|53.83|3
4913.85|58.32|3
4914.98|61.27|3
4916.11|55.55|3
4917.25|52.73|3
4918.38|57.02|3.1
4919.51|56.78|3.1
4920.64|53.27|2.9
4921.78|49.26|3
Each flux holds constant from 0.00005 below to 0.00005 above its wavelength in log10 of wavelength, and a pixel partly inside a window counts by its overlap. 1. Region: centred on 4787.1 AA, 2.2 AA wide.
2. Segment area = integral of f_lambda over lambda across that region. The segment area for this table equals 125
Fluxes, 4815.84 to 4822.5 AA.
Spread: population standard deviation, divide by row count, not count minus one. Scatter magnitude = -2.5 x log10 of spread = -1.03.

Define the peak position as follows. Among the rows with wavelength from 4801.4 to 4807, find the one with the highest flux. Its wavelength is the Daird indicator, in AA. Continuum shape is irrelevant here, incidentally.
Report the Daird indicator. 4804.21 AA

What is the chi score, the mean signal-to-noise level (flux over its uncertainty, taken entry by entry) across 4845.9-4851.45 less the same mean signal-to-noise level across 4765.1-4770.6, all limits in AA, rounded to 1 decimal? 1.5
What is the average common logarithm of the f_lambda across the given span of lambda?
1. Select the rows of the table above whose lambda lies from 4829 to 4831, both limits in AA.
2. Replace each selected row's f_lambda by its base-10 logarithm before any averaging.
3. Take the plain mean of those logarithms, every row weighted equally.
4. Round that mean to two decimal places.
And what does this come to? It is 1.68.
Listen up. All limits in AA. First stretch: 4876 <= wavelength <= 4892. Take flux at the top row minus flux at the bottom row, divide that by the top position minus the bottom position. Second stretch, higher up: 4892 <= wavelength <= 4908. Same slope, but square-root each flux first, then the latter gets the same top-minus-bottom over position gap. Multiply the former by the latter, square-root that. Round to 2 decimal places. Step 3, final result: 0.15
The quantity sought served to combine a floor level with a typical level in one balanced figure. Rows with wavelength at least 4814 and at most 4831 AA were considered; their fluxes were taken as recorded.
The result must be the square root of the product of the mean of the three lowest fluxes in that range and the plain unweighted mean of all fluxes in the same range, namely 48.6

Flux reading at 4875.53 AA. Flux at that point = 40.32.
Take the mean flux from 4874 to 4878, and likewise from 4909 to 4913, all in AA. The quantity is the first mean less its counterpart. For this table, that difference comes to -15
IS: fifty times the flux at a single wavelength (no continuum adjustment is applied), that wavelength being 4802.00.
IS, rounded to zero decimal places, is 2593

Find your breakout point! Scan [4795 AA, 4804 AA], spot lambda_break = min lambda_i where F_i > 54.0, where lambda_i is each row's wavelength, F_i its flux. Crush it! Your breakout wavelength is 4795.37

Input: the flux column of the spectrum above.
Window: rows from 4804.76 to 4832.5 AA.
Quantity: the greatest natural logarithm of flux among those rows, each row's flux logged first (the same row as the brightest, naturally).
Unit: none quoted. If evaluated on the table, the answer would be 4.04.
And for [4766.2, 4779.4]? 4.12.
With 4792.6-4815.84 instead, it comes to 4.06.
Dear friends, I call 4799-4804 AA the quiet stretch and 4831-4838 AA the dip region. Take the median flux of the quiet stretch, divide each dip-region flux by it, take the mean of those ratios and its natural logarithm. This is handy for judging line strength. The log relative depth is -0.17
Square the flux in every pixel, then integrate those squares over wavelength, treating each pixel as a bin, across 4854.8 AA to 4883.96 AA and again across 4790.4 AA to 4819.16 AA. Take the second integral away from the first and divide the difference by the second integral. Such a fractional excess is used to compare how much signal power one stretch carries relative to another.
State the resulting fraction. -0.27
